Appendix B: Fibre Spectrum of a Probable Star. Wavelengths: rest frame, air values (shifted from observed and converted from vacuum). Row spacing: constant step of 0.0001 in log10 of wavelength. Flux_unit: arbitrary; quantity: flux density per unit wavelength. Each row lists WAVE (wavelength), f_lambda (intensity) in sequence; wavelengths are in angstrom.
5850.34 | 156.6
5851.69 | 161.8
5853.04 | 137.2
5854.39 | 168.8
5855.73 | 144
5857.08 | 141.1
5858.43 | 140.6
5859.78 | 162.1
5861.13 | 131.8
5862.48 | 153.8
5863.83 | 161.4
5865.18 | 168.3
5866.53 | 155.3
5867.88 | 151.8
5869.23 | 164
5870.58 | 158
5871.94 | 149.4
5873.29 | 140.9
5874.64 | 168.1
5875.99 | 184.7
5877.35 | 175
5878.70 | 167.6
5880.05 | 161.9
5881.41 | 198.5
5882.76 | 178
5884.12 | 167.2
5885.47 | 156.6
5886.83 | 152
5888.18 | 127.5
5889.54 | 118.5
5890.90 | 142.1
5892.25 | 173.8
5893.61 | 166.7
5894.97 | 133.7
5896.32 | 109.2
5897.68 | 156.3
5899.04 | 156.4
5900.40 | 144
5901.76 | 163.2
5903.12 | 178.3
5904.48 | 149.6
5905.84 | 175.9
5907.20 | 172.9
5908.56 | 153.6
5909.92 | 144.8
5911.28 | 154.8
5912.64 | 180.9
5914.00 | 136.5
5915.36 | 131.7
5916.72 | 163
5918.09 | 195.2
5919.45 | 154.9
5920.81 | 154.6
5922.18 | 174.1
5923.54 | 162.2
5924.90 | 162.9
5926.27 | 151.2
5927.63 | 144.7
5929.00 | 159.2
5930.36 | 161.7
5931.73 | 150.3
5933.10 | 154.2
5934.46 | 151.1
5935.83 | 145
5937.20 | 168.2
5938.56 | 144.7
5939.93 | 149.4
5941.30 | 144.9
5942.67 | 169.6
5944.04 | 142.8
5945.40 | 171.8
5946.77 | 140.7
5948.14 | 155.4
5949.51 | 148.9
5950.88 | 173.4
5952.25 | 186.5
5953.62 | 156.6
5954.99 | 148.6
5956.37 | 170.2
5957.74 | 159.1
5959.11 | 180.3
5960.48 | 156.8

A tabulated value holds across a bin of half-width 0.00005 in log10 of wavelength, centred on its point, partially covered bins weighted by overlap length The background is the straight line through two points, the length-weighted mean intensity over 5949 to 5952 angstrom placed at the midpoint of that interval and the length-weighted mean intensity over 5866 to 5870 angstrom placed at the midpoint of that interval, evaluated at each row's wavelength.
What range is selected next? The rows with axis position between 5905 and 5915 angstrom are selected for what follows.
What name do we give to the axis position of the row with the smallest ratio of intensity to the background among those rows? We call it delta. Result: 5914.00 angstrom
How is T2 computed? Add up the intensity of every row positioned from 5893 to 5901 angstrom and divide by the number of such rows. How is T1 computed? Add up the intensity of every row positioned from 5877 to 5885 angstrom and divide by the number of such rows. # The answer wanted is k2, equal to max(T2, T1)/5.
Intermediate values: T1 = 175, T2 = 144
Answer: 34.9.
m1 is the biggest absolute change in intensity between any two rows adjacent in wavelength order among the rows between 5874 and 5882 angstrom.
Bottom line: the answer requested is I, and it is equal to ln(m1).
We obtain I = 3.6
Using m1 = 36.6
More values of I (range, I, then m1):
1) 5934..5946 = 3.4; 29.0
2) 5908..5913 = 3.3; 26.1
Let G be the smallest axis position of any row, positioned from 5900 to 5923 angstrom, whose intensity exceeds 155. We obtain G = 5901.76 angstrom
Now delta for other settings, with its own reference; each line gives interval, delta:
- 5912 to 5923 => 5915.36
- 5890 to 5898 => 5896.32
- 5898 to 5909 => 5900.40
